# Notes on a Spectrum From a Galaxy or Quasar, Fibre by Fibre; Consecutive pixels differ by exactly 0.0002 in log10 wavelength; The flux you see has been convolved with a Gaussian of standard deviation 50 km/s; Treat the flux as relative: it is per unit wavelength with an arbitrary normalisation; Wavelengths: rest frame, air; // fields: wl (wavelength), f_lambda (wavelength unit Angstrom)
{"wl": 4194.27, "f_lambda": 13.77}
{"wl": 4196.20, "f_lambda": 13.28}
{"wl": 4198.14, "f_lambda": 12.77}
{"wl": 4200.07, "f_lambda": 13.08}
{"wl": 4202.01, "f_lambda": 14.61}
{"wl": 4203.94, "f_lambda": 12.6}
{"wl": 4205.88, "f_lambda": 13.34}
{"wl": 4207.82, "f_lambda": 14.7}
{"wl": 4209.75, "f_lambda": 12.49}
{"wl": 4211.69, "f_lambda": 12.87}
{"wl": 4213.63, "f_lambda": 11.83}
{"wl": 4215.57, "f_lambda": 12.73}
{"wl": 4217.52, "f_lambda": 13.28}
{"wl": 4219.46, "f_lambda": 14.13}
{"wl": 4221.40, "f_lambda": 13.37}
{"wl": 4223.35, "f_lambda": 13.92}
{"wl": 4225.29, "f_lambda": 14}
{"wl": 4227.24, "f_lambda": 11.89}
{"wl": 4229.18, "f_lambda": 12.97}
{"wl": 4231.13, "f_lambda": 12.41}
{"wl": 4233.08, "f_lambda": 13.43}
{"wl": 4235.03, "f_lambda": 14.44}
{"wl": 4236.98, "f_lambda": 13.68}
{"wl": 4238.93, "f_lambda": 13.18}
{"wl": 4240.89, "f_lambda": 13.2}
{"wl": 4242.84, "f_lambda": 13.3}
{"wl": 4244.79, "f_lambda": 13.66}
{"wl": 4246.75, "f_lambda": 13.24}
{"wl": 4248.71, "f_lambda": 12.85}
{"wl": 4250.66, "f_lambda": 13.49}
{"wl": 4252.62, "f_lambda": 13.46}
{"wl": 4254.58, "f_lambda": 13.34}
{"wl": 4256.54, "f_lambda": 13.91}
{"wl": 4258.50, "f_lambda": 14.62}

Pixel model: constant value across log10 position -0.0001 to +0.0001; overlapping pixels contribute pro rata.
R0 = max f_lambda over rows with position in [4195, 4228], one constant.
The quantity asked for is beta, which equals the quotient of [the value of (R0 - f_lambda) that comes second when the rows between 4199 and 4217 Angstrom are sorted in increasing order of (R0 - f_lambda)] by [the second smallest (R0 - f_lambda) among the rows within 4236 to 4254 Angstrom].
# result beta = 0.1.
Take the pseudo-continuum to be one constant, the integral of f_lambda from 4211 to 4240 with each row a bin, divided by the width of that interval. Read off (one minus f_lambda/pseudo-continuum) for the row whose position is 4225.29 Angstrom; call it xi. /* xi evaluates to -0.06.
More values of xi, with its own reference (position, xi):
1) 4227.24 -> 0.10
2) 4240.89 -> 0.00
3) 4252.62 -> -0.02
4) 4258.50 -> -0.11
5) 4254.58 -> -0.01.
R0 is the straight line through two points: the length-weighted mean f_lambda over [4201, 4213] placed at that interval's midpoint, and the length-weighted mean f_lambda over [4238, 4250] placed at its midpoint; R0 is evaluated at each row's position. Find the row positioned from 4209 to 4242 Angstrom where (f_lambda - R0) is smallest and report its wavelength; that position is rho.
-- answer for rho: 4213.63 Angstrom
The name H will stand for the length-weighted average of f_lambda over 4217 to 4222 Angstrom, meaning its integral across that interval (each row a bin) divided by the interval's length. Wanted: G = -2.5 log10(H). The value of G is -2.84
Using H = 13.7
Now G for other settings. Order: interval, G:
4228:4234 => -2.78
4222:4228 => -2.81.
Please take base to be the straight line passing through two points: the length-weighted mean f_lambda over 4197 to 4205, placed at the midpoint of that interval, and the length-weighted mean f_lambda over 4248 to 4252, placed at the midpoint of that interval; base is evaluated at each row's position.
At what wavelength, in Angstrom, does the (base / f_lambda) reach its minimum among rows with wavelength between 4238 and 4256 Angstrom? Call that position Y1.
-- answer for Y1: 4244.79 Angstrom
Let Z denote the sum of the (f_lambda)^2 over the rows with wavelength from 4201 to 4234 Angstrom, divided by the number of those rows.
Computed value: 175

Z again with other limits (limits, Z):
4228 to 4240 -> 179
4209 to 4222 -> 168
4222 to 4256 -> 178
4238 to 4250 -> 175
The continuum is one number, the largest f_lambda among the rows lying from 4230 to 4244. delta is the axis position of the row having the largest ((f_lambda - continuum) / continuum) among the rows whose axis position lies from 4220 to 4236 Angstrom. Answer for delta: 4235.03 Angstrom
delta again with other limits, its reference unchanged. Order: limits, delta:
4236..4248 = 4236.98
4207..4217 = 4207.82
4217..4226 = 4219.46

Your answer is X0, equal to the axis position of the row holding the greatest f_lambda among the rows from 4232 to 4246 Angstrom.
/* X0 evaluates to 4235.03 Angstrom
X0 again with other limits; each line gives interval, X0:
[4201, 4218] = 4207.82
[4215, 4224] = 4219.46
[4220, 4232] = 4225.29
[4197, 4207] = 4202.01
